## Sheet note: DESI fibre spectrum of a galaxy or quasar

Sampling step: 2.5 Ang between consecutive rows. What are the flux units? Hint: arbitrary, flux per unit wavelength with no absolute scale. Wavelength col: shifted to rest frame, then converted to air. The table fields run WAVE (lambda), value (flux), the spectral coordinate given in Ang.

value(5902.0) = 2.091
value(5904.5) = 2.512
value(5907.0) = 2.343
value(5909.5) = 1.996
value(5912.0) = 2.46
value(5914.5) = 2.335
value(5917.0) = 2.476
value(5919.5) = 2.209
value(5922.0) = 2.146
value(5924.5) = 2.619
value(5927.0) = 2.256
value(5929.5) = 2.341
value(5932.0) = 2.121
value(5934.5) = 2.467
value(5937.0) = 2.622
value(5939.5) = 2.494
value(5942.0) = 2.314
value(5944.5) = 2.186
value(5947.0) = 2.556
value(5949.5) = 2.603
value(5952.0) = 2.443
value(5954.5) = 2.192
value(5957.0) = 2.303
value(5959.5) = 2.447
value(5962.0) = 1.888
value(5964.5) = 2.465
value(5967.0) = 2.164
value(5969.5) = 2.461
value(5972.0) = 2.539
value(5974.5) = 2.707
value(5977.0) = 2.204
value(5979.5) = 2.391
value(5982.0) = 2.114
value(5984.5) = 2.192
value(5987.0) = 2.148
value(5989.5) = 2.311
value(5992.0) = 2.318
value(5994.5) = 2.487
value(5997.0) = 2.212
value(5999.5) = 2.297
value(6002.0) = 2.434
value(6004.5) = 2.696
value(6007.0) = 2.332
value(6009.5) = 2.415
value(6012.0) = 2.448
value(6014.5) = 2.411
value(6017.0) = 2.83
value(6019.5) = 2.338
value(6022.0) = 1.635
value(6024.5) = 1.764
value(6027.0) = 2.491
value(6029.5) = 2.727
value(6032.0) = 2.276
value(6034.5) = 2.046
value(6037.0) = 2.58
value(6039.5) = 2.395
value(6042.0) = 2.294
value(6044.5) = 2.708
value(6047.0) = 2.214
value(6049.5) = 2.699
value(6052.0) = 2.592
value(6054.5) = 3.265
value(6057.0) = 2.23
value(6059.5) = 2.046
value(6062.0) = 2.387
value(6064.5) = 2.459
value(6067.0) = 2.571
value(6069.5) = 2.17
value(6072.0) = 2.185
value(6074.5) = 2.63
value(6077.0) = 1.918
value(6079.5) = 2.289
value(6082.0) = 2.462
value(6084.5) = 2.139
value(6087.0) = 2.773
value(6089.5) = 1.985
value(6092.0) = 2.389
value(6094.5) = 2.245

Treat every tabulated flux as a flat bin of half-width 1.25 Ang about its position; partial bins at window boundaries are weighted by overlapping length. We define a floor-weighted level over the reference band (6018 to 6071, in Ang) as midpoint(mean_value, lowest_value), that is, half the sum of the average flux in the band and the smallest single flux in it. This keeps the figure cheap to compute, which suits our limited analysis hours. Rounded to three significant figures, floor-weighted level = 2.01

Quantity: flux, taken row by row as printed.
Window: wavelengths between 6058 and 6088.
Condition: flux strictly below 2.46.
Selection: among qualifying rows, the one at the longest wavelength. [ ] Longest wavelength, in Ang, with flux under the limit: 6084.5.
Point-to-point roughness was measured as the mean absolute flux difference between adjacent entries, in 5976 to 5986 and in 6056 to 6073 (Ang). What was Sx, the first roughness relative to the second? 1.0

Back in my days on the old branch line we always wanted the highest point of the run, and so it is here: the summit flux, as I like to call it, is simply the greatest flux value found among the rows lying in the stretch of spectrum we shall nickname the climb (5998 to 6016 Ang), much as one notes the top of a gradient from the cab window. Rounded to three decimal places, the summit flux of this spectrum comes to 2.696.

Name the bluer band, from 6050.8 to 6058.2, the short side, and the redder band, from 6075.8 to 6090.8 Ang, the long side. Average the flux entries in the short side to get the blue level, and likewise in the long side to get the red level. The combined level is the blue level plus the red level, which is 4.96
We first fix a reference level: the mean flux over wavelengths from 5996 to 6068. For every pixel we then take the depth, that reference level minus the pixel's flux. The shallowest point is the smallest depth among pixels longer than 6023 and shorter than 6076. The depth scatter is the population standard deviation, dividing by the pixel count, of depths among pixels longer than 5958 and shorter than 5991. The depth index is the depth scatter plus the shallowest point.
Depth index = -0.65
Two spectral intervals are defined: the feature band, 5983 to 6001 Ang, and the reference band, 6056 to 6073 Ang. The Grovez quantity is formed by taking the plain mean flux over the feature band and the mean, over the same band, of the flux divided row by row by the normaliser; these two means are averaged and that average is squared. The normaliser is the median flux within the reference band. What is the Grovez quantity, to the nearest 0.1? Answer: 2.7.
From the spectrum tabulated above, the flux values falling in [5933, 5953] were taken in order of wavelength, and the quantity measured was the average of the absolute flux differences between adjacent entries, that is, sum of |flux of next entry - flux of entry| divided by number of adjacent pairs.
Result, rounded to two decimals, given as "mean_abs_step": 0.17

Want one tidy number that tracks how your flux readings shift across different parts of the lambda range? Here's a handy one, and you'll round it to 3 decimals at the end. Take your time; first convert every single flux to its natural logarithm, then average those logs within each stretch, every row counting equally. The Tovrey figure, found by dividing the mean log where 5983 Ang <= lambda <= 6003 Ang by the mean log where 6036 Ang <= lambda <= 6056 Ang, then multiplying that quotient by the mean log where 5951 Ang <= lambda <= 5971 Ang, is 0.727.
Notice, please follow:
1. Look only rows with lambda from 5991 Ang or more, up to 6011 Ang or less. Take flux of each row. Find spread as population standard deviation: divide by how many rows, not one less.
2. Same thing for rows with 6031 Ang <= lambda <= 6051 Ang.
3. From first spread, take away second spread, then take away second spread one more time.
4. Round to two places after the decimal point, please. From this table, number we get -0.31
